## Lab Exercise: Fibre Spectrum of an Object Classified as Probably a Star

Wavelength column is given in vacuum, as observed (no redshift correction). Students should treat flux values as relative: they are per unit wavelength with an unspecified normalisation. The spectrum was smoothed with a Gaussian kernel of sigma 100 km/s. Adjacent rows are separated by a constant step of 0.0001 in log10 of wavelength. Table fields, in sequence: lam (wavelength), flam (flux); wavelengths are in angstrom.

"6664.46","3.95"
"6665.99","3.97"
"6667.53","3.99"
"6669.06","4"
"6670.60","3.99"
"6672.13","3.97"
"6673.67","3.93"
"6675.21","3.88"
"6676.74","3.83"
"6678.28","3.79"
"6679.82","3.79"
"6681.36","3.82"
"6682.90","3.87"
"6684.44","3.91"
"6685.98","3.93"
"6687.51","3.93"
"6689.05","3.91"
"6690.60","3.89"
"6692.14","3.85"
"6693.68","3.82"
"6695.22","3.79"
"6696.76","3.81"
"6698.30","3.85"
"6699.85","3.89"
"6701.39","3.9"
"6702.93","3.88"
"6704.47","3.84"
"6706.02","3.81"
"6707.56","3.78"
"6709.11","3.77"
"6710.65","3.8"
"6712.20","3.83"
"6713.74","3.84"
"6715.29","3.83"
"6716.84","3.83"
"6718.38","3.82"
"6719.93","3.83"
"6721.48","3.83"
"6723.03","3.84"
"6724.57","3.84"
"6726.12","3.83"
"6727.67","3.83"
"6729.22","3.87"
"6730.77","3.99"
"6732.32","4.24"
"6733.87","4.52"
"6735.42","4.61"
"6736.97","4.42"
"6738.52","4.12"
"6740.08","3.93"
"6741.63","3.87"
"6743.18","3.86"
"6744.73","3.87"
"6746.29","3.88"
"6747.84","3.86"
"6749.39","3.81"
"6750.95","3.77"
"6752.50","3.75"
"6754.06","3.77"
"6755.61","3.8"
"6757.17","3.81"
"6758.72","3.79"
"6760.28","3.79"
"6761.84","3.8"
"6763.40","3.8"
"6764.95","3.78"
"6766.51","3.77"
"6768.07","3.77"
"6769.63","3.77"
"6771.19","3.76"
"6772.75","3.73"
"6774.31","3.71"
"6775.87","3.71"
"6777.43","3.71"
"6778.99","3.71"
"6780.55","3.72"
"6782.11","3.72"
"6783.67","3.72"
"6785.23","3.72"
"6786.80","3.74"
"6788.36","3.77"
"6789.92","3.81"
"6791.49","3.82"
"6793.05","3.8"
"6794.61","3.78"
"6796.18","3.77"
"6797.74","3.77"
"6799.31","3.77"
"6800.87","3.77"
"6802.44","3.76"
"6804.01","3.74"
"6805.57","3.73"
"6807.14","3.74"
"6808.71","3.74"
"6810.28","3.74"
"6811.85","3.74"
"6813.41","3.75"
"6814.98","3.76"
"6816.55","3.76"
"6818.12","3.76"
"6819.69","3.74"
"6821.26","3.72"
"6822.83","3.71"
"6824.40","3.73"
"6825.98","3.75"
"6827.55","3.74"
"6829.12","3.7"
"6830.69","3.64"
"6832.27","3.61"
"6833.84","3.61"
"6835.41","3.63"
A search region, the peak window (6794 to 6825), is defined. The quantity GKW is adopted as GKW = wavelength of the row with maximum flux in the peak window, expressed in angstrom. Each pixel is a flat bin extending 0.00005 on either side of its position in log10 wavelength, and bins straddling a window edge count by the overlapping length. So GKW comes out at 6794.61 angstrom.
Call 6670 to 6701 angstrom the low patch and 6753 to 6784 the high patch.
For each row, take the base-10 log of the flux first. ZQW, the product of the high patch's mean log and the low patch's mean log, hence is 0.338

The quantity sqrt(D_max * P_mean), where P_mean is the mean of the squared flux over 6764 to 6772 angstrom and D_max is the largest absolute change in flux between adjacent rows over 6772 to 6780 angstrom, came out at 0.533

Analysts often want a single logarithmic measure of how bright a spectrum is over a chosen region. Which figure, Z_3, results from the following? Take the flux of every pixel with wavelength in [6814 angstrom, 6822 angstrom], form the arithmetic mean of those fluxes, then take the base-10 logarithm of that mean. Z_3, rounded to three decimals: 0.574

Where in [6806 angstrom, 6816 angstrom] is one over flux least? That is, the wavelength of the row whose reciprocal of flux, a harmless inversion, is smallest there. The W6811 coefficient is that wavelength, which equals 6814.98 angstrom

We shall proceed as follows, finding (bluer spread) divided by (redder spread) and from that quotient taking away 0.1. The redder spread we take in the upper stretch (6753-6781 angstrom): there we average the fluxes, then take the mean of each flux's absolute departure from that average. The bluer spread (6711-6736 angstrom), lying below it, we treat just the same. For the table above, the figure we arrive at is 6.0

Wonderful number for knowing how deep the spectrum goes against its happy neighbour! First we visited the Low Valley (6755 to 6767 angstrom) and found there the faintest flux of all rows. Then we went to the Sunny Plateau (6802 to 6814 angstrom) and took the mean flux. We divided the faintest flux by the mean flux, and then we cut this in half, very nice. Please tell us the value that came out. 0.504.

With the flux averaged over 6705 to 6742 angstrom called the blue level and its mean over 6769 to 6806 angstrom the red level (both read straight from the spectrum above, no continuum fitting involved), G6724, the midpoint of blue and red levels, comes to 3.85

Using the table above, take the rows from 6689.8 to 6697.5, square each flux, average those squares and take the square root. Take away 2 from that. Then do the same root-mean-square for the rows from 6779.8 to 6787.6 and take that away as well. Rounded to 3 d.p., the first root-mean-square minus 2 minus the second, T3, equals -1.892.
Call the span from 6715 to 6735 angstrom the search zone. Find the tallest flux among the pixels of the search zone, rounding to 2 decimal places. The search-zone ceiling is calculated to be 4.52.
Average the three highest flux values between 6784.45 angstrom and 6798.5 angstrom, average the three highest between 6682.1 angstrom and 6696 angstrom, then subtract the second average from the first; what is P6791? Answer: -0.11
